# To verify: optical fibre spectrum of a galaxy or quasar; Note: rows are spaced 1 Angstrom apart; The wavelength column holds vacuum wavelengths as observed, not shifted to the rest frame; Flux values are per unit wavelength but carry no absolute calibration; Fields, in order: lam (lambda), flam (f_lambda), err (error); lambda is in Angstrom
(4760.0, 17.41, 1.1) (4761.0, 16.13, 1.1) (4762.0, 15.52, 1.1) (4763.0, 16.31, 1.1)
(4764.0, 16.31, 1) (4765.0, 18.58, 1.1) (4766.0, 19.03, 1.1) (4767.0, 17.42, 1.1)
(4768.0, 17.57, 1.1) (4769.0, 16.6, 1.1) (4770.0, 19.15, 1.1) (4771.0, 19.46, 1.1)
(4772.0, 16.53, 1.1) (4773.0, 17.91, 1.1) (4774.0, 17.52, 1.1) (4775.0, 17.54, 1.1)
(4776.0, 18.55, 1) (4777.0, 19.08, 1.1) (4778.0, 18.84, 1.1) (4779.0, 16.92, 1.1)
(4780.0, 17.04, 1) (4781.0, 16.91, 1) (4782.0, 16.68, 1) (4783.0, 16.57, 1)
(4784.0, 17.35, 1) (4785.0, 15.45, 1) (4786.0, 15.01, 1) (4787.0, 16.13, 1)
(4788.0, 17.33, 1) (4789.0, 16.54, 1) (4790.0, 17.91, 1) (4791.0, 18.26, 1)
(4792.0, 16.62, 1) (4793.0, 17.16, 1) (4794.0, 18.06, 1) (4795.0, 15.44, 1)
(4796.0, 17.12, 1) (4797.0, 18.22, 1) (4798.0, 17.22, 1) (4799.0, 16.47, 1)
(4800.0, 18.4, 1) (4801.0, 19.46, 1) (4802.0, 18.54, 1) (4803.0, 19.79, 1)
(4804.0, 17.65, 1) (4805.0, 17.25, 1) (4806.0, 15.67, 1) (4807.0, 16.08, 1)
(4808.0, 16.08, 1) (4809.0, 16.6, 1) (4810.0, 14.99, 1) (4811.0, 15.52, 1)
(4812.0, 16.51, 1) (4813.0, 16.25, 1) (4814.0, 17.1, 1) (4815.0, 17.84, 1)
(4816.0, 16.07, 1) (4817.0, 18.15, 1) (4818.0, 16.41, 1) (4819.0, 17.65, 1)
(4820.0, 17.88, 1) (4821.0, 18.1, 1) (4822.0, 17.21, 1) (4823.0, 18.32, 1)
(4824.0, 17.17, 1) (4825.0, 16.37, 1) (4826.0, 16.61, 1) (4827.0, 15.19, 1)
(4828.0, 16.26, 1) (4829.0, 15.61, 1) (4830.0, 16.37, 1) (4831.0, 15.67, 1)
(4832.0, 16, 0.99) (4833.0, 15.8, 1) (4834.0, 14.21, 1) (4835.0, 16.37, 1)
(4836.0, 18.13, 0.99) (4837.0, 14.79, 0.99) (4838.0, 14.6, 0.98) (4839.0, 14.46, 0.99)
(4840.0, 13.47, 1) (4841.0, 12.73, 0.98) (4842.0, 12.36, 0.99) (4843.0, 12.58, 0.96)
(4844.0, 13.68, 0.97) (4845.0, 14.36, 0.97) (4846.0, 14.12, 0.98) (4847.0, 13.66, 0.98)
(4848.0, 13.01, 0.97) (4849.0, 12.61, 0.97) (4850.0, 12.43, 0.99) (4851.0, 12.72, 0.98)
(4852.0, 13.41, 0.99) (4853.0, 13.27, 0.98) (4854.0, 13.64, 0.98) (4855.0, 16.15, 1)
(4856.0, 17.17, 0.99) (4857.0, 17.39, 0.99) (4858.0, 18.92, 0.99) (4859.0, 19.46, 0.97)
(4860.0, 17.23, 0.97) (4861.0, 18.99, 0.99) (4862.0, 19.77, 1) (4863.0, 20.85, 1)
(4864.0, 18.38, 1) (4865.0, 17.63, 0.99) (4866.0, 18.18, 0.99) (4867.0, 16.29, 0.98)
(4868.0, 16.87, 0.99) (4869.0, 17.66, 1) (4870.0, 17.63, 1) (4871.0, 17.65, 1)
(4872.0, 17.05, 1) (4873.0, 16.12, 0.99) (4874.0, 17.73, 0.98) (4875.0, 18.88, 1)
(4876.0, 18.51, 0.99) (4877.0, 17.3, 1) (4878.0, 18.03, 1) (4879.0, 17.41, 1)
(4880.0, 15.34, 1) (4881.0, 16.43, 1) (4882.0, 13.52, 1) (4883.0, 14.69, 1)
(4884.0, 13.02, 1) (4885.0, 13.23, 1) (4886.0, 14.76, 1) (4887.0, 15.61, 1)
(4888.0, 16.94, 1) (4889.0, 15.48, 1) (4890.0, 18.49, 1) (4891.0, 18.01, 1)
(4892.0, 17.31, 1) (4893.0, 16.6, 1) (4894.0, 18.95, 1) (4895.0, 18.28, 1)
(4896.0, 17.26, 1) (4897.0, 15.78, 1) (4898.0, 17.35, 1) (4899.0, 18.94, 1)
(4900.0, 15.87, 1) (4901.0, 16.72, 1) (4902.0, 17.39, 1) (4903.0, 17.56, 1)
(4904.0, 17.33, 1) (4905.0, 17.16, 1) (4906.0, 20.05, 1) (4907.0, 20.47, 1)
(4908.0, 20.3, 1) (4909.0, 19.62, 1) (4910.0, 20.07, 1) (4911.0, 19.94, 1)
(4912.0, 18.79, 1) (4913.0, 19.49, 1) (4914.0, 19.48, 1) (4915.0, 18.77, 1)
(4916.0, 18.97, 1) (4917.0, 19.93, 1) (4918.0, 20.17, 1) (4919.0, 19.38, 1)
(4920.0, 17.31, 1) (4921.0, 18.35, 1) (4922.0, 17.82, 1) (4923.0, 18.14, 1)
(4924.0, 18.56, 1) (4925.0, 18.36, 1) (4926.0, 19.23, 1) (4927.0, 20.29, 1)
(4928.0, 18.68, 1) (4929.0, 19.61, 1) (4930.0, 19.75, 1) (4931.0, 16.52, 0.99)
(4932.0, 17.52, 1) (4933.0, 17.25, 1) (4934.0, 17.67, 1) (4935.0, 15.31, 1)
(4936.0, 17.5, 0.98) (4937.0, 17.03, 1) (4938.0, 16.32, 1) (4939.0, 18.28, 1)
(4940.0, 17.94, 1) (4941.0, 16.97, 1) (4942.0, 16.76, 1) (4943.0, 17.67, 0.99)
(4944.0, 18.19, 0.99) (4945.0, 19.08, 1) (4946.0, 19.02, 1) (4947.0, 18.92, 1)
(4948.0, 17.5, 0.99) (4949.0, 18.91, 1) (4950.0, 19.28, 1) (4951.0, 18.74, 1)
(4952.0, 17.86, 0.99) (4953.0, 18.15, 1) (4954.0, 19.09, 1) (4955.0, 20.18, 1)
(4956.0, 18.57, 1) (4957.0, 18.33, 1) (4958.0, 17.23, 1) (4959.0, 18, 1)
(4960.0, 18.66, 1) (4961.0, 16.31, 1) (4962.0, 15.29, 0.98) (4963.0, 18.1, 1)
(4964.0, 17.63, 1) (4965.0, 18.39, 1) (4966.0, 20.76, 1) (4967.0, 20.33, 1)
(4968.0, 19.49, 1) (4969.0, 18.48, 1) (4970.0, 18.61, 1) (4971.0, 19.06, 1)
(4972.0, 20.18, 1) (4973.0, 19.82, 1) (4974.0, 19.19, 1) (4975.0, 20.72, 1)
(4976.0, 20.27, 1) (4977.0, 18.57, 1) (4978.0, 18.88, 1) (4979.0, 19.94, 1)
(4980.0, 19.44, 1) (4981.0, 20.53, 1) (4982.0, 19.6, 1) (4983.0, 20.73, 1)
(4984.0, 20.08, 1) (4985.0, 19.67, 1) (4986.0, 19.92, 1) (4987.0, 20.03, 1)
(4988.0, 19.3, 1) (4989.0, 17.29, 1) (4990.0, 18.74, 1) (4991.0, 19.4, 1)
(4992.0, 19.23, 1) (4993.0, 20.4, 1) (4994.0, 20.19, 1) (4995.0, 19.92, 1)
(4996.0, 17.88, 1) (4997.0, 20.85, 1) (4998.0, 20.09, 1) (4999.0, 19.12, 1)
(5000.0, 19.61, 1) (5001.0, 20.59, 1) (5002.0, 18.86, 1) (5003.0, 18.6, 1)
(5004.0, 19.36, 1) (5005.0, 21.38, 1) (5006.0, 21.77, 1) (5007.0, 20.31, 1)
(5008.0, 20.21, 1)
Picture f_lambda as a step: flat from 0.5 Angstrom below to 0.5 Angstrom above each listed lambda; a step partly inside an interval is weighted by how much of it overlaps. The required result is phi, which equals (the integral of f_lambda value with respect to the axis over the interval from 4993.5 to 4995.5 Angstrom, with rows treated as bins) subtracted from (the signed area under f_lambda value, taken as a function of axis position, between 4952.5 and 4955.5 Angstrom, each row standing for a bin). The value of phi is 17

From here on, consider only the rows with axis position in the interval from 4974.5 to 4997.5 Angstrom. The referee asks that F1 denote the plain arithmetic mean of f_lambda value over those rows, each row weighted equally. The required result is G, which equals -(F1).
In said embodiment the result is -19.6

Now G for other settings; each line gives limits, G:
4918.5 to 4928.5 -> -18.6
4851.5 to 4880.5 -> -17.3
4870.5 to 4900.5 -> -16.7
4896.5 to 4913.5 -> -18.4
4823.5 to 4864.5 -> -15.5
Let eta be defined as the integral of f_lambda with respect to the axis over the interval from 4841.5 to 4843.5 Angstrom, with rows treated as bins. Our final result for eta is 25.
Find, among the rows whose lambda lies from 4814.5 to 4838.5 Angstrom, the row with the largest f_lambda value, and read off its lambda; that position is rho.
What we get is 4823.0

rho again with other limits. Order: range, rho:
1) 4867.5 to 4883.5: 4875.0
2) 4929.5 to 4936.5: 4930.0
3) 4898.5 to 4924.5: 4907.0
